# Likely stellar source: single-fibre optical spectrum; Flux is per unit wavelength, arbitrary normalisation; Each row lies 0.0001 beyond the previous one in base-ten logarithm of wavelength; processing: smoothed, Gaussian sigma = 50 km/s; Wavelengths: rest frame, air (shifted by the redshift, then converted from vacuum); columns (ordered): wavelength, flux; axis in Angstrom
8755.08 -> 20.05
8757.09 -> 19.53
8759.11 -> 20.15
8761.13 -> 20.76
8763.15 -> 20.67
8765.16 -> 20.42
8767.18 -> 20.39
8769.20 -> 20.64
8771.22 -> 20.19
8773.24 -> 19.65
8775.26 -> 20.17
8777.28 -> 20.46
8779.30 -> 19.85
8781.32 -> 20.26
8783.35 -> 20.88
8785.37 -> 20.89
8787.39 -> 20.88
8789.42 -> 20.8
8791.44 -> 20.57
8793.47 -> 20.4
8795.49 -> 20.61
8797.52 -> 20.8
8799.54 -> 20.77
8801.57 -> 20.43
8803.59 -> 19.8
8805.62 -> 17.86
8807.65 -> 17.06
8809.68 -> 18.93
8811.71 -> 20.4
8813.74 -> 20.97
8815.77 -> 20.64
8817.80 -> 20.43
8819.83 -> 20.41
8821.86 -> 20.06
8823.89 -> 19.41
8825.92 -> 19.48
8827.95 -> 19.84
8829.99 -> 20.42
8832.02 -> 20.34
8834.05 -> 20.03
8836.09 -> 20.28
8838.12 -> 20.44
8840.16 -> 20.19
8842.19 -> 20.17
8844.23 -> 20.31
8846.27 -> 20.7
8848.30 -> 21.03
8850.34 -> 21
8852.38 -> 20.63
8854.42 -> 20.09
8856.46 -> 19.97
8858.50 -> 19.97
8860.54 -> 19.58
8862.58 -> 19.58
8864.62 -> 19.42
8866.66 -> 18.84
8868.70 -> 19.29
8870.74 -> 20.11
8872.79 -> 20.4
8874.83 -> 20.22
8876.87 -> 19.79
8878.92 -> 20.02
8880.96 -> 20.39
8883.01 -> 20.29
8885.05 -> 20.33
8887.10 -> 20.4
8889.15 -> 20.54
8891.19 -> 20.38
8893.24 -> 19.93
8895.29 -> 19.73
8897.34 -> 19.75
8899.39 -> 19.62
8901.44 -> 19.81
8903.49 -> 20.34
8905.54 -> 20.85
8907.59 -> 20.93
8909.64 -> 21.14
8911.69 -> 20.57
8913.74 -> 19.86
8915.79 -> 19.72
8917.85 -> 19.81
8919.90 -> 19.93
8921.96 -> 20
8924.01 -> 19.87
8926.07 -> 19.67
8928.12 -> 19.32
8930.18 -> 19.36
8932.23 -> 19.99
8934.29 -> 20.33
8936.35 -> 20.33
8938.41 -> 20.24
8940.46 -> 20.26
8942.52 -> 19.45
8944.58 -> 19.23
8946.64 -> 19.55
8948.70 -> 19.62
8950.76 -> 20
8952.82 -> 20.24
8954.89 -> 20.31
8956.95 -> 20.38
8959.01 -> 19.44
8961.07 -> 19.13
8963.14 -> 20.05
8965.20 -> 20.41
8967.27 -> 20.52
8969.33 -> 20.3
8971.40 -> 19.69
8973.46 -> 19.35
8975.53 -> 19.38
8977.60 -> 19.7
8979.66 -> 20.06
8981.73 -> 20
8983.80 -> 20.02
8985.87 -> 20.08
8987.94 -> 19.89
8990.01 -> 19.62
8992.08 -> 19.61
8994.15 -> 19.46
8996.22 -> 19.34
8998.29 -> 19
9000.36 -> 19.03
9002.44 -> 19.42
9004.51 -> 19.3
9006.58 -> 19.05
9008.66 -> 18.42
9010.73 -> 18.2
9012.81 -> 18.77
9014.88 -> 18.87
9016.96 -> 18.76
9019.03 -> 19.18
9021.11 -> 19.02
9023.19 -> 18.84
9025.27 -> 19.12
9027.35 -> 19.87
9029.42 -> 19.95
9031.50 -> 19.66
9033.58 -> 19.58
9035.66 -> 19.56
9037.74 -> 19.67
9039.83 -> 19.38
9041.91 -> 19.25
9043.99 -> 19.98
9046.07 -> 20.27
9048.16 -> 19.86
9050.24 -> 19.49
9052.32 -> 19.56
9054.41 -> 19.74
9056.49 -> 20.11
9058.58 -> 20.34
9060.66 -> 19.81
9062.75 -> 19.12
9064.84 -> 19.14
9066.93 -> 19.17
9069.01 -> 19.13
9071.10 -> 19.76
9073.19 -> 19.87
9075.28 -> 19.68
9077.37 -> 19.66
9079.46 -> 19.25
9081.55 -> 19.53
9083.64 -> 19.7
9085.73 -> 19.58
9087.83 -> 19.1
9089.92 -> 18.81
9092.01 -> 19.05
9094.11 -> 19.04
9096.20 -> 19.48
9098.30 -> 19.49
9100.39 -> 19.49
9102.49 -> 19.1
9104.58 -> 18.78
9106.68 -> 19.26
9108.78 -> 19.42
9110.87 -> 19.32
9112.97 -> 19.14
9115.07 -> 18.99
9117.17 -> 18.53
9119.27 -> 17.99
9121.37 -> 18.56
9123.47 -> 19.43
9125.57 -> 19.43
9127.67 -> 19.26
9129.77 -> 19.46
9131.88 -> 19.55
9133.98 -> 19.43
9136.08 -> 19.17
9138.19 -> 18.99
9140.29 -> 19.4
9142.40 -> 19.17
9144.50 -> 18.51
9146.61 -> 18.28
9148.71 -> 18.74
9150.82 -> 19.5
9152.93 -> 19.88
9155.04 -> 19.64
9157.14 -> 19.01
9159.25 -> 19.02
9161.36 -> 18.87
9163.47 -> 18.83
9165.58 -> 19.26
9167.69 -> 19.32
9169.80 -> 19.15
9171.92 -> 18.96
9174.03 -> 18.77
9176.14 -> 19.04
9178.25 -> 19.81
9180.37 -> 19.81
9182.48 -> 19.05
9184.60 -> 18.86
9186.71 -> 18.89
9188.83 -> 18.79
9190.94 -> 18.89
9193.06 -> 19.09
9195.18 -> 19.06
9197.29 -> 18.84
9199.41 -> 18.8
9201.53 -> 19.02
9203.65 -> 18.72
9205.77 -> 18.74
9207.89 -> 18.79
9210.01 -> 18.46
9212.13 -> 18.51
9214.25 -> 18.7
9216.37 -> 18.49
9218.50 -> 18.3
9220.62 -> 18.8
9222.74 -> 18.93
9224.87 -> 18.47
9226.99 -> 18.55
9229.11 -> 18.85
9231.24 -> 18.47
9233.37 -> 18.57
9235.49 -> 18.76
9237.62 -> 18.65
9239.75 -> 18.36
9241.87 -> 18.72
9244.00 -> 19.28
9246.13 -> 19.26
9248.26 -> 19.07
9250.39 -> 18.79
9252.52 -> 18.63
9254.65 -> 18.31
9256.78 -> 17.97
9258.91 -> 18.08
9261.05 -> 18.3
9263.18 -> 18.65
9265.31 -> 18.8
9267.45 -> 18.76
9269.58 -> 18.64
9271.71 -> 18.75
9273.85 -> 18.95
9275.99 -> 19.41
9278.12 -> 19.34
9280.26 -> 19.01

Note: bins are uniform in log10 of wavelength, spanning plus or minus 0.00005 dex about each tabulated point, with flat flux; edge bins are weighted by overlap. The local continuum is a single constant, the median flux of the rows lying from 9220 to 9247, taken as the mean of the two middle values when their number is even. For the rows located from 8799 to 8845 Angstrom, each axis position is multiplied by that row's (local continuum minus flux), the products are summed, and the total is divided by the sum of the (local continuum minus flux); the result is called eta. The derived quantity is 8824.6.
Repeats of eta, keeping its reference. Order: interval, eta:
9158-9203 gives 9178.5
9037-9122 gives 9068.1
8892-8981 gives 8934.5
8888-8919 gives 8903.7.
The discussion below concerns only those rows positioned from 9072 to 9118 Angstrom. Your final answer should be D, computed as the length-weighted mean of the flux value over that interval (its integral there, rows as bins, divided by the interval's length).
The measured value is 19.3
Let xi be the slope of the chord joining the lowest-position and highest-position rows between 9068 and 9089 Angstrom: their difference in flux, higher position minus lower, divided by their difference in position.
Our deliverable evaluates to -0.002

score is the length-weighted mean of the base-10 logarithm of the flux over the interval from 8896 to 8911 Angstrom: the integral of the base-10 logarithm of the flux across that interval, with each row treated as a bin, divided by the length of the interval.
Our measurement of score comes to 1.308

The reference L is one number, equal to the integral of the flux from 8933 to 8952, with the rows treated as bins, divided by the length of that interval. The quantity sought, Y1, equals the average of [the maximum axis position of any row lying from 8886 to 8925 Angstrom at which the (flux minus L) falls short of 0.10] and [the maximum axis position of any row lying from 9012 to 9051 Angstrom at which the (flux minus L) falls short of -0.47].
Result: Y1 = 8983.0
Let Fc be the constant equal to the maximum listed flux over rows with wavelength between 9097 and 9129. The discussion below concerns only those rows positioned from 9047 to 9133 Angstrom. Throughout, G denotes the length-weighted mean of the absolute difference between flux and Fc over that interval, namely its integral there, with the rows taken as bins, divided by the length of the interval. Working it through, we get 0.33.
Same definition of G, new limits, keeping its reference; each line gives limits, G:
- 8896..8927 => 0.63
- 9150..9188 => 0.42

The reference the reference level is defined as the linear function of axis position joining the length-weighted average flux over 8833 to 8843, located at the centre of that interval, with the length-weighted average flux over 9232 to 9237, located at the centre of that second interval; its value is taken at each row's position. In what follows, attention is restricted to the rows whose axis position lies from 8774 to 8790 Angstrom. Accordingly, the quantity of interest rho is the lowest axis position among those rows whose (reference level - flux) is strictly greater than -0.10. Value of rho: 8775.26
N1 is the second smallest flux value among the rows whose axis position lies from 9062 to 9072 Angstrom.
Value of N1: 19.13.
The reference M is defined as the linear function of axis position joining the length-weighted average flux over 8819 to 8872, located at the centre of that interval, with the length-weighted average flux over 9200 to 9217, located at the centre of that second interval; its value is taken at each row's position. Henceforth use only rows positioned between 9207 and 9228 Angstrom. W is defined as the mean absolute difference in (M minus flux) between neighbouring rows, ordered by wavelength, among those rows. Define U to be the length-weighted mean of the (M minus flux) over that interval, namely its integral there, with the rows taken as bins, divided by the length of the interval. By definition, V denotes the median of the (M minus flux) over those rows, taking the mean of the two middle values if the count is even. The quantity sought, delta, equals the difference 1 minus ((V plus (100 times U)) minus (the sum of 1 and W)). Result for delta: -3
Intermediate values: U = 0.06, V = 0.11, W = 0.24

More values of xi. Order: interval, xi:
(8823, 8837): 0.071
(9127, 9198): -0.006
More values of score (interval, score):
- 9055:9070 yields 1.292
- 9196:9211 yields 1.274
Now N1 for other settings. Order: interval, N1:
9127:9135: 19.43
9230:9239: 18.57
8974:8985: 19.7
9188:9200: 18.8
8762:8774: 20.19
